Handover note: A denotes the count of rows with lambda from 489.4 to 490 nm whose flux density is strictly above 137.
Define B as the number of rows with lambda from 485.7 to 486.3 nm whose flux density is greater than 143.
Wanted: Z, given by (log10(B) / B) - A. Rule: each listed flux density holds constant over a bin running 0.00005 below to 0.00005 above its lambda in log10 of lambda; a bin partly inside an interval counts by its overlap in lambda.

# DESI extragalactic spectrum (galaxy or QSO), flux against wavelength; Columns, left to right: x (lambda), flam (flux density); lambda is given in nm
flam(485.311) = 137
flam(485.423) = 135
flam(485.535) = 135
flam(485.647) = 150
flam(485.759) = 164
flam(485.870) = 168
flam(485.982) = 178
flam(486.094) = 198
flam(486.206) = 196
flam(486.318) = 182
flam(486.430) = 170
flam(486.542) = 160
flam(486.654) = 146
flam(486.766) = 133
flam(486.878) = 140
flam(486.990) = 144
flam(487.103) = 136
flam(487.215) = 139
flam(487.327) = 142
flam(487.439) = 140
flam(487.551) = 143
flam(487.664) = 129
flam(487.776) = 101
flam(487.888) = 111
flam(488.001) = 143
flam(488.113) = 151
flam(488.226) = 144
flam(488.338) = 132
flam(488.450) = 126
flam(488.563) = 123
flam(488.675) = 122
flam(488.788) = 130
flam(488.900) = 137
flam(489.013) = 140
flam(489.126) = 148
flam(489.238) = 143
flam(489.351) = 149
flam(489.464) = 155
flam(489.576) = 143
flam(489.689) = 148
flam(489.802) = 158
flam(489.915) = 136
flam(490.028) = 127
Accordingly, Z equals -3.9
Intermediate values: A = 4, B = 5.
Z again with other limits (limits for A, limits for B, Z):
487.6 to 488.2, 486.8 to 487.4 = -2.0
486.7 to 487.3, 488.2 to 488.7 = -3.0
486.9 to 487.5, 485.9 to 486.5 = -3.9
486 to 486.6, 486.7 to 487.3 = -5.0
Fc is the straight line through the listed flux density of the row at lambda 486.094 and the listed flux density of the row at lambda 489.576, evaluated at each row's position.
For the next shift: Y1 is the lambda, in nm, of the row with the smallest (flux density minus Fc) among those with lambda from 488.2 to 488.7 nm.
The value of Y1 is 488.563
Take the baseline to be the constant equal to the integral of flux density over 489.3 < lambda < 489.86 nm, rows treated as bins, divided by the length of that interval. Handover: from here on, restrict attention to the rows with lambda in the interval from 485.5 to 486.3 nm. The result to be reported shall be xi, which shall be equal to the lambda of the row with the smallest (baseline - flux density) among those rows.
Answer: 486.094 nm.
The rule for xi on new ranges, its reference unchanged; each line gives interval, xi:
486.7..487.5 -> 486.990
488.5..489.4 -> 489.351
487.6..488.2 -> 488.113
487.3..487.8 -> 487.551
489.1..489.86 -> 489.802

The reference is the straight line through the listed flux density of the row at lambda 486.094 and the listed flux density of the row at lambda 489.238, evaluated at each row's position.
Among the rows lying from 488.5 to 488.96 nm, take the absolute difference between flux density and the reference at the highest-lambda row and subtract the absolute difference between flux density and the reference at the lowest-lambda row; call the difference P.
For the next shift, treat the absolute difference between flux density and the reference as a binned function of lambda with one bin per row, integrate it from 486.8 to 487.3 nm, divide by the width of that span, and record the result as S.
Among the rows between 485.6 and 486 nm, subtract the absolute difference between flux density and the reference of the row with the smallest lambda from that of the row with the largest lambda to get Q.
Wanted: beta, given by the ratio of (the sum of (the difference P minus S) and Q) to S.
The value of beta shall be -2.3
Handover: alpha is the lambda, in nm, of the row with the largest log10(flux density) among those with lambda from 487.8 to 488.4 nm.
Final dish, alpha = 488.113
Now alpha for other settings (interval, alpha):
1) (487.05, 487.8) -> 487.551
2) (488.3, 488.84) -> 488.338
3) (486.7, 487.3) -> 486.990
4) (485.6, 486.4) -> 486.094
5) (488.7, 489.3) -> 489.126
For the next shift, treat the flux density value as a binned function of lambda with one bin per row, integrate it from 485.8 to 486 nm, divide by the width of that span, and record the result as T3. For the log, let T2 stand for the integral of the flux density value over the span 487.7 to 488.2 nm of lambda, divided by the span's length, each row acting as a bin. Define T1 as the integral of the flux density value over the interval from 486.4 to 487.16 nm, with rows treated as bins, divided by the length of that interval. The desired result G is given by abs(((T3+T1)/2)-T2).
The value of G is 31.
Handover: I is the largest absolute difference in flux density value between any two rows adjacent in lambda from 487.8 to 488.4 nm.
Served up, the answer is 32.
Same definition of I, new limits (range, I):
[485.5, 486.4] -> 20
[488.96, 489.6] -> 12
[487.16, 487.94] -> 28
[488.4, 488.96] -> 8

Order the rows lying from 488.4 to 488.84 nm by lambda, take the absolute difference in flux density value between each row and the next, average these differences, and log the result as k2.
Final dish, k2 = 4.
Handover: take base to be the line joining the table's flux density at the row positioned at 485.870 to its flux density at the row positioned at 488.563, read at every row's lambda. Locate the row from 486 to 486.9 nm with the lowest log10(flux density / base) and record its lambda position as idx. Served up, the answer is 486.766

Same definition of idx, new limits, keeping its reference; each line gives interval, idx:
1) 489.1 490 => 489.238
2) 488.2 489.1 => 488.563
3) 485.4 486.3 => 485.423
